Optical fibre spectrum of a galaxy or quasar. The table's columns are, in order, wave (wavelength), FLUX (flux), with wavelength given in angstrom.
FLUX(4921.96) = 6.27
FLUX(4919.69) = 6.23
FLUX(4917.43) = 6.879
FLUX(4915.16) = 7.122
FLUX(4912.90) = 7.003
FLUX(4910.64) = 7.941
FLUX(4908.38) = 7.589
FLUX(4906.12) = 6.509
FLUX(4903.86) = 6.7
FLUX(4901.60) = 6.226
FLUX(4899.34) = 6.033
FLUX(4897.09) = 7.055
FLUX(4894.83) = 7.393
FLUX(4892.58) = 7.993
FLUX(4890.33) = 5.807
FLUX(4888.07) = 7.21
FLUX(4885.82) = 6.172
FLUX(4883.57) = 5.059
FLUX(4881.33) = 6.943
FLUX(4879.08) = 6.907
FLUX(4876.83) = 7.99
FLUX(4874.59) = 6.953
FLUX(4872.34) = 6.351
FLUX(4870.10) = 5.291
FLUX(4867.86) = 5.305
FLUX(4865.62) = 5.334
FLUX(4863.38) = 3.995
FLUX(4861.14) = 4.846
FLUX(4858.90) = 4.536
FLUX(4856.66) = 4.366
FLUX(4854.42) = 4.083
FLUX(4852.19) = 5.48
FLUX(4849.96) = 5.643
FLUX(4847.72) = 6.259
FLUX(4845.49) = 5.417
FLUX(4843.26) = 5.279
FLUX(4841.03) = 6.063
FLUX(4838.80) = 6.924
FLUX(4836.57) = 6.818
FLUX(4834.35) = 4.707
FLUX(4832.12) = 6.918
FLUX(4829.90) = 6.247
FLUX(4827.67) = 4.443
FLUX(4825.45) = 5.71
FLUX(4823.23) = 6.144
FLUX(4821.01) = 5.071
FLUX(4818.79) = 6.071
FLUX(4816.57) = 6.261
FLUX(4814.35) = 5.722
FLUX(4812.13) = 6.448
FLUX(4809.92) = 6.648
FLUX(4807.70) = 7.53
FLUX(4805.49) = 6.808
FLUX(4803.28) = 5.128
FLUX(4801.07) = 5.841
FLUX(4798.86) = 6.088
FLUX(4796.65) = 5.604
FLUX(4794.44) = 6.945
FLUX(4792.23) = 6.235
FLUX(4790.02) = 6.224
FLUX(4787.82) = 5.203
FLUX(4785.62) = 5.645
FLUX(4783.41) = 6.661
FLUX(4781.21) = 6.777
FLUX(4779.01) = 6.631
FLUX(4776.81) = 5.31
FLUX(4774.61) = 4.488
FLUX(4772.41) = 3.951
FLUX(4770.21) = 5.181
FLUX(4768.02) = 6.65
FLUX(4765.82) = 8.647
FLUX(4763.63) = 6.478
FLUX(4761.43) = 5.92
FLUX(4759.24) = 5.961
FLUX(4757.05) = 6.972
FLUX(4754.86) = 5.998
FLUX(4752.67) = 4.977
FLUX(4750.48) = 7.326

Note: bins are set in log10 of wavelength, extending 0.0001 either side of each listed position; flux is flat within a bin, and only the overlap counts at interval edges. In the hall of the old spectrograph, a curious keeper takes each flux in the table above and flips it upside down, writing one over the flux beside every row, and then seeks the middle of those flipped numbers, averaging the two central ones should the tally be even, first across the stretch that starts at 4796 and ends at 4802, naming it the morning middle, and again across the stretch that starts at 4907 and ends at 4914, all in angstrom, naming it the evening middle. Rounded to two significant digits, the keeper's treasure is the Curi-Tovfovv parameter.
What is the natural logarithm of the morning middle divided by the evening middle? 0.26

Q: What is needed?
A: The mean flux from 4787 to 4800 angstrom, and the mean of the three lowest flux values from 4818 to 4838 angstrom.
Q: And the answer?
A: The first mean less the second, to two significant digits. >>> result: 1.3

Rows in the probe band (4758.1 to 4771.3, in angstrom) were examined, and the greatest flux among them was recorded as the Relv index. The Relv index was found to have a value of 8.647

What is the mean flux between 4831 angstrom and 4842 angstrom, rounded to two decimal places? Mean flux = 6.29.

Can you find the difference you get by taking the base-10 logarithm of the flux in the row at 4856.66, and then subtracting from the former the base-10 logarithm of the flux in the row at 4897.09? -0.208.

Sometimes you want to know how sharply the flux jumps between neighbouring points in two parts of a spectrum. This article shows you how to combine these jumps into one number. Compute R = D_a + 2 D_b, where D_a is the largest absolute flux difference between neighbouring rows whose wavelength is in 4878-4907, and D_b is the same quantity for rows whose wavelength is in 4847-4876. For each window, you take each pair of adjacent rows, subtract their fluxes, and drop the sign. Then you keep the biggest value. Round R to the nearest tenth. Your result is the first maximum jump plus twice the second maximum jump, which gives 5.0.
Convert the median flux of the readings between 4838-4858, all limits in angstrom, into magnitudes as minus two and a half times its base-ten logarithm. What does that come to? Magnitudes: -1.85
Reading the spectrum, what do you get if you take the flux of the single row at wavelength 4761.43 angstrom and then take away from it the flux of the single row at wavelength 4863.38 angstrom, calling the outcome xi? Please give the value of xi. 1.9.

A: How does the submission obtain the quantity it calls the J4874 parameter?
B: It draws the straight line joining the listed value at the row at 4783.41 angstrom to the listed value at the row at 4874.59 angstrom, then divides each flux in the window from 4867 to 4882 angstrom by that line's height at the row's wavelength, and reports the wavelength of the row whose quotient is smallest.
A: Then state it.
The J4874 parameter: 4870.10 angstrom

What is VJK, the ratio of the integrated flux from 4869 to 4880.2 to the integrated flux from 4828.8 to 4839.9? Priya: 1.07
